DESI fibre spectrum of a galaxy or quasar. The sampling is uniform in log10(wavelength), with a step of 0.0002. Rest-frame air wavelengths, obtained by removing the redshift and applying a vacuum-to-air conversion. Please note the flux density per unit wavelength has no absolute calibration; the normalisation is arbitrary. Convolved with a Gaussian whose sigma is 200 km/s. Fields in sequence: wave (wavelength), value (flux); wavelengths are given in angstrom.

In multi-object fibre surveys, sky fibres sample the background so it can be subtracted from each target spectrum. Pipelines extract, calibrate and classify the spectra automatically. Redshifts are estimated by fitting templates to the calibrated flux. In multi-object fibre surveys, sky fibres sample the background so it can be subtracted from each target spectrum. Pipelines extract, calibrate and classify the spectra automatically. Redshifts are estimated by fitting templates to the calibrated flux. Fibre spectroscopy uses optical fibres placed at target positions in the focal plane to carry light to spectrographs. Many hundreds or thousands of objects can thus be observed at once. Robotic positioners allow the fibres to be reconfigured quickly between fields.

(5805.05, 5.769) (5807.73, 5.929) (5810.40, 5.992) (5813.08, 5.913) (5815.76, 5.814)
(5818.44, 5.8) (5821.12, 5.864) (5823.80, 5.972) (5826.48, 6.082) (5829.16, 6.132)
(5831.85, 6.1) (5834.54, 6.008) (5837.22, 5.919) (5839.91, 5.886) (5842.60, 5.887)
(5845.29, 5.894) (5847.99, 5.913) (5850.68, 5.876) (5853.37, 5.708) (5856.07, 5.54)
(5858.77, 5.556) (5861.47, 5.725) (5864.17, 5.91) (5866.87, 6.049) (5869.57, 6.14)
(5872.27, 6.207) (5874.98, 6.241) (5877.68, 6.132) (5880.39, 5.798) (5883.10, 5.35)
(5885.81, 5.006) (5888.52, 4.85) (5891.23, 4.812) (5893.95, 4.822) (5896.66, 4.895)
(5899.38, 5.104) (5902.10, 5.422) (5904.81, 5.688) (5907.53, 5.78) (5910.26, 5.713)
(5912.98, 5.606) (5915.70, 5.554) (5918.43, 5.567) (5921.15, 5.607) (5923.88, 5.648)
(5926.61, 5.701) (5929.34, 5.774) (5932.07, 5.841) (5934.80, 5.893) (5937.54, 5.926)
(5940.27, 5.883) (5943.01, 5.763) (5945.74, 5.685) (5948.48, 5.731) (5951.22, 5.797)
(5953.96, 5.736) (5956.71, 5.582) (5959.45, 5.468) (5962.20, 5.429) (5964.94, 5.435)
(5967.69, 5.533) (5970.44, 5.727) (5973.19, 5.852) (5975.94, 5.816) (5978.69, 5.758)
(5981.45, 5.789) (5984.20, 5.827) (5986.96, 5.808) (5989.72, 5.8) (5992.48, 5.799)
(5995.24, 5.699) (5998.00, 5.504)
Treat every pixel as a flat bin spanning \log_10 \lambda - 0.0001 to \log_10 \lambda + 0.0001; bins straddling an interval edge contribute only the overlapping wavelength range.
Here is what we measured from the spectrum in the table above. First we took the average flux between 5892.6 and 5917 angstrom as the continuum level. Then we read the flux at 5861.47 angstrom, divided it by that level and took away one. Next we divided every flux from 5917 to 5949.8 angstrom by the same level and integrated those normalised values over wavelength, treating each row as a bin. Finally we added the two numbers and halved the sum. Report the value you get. 17.50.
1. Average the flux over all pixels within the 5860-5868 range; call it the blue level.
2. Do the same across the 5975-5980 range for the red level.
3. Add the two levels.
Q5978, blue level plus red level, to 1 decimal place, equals 11.7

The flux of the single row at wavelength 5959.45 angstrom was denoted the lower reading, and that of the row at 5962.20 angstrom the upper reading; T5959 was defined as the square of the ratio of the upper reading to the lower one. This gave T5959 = 0.99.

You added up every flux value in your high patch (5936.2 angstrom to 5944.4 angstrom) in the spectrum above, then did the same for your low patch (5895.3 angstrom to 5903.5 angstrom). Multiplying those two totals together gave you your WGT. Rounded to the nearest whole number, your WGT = 271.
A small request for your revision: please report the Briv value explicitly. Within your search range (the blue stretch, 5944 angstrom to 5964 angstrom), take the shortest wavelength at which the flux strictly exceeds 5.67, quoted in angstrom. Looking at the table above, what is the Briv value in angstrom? 5945.74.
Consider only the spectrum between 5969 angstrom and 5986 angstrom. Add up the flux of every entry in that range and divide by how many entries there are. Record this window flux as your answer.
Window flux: 5.79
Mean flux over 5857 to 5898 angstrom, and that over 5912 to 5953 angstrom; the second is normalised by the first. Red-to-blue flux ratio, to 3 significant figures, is 1.03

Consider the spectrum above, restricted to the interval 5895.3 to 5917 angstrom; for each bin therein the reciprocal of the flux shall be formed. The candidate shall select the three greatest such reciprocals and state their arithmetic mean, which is 0.195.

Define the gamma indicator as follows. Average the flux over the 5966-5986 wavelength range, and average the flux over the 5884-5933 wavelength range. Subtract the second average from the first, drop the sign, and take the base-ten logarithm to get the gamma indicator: -0.46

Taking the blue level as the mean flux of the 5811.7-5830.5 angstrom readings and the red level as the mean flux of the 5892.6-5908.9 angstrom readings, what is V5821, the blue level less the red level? 0.65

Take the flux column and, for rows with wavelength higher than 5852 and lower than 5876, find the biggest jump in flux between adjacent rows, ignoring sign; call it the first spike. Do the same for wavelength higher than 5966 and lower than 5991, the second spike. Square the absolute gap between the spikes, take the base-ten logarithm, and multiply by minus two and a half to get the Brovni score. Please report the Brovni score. 10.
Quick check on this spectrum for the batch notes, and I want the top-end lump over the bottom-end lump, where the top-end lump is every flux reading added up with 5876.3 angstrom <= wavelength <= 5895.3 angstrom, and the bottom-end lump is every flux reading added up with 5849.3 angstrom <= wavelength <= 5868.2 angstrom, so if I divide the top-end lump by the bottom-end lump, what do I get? 0.91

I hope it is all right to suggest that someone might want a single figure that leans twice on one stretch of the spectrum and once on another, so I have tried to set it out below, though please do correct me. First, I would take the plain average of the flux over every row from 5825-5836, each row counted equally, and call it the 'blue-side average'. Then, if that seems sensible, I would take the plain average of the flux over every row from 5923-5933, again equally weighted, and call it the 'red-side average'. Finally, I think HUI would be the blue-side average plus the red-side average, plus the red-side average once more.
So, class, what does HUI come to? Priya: 17.6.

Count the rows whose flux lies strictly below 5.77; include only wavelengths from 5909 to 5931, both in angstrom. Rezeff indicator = 7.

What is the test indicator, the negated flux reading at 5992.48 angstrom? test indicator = -5.80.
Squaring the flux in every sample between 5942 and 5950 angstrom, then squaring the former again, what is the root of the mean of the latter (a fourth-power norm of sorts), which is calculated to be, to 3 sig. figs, 32.8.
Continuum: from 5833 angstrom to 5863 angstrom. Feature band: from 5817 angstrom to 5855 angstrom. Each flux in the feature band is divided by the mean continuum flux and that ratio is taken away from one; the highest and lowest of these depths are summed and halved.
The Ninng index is -0.019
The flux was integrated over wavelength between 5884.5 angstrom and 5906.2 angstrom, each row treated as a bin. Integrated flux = 110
